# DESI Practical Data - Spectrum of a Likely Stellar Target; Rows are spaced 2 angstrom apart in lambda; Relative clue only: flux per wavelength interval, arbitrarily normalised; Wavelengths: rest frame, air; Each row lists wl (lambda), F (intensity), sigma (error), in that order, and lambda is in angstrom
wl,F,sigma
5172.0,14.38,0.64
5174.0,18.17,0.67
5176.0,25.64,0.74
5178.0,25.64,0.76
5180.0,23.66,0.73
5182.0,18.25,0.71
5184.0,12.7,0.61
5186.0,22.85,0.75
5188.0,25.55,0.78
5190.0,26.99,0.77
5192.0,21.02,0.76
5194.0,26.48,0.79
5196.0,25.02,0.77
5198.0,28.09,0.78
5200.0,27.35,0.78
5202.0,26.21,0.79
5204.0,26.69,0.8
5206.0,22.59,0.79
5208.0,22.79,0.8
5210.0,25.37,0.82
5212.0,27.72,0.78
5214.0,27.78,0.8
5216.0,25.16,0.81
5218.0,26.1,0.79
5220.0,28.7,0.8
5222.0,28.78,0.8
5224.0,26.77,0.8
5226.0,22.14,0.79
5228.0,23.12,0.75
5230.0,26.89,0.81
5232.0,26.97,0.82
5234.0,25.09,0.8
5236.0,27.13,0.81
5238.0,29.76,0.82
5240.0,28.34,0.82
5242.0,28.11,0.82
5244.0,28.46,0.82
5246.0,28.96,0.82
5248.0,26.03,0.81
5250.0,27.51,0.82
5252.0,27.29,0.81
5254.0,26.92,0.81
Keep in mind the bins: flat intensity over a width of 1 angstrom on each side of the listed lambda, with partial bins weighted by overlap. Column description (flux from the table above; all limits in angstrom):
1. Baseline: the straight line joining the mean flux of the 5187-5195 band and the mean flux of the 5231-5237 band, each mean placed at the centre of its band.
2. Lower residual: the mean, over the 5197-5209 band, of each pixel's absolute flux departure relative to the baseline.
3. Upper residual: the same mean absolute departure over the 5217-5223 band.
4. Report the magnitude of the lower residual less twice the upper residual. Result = 1.7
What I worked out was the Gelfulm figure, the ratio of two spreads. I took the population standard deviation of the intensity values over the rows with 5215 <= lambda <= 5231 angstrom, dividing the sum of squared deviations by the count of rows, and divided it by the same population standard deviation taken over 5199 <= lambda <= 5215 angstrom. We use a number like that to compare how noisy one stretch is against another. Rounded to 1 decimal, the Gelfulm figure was 1.1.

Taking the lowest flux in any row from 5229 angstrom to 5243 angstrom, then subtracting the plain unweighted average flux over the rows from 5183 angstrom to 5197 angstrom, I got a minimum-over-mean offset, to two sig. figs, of 2.1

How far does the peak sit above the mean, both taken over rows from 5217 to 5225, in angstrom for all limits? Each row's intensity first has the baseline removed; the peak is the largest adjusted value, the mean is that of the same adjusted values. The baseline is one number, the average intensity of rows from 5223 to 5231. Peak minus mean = 1.2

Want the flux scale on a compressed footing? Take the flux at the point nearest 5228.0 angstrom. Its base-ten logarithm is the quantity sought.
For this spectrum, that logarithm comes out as 1.36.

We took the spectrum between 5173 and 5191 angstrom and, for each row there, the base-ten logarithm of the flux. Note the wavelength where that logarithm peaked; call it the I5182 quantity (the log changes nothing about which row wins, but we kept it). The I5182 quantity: 5190.0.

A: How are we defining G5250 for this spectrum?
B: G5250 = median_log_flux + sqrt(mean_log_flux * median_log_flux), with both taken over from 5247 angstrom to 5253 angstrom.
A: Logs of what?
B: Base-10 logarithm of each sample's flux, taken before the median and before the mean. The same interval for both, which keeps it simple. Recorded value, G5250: 2.87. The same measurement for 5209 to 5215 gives 2.88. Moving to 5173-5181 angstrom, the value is 2.77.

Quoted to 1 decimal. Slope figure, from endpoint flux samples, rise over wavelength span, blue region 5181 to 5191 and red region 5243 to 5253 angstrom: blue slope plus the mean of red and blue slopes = 1.6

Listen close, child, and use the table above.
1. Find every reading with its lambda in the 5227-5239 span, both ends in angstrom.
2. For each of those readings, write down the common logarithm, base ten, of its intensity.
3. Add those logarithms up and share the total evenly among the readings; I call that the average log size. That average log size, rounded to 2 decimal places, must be 1.42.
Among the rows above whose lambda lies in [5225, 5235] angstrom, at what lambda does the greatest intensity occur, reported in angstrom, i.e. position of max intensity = 5232.0 angstrom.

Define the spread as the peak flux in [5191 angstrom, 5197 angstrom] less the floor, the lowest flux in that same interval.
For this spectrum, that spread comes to 5.5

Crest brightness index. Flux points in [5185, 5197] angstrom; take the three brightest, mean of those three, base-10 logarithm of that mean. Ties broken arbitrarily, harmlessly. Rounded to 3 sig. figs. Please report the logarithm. 1.42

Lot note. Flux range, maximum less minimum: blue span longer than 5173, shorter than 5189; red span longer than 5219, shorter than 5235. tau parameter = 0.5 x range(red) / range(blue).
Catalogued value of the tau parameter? 0.26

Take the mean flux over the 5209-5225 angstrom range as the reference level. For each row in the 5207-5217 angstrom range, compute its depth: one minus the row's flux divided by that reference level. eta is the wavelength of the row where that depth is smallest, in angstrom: 5214.0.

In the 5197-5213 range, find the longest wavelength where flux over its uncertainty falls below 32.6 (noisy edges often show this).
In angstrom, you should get 5210.0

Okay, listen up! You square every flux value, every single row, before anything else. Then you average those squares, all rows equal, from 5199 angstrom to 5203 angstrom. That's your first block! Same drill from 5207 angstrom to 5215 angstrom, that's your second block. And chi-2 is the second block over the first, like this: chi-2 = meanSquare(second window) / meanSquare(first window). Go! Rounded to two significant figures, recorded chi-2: 0.94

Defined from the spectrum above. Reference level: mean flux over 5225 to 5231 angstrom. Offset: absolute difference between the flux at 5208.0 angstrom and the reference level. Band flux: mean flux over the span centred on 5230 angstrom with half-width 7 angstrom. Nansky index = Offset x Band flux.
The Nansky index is 32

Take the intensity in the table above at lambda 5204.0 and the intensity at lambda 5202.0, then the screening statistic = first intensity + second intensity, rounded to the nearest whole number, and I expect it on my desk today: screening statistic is 53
